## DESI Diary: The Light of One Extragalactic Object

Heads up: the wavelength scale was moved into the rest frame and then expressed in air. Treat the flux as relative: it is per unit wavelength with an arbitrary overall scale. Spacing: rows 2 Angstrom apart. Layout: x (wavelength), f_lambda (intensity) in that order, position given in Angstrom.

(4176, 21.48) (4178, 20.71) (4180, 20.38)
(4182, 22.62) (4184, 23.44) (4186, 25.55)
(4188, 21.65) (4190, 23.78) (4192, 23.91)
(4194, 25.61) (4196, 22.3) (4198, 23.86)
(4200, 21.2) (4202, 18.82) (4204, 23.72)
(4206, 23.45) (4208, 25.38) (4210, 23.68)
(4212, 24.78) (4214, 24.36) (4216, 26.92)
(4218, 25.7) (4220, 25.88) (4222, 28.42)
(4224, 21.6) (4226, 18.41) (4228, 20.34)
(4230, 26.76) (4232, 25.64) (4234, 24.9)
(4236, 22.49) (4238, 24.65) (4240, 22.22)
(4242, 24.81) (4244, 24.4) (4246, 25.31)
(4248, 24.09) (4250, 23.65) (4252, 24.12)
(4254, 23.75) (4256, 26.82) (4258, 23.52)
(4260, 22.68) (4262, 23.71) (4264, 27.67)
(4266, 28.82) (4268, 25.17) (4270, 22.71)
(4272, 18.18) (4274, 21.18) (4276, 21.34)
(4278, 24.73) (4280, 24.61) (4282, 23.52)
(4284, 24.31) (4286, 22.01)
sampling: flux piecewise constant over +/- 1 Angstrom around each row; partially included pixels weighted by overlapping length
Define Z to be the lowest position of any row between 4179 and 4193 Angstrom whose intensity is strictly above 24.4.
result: 4186 Angstrom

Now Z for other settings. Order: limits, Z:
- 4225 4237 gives 4230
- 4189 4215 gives 4194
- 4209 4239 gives 4212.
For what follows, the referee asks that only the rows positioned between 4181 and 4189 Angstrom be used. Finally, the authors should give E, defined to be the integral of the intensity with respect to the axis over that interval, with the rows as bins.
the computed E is 187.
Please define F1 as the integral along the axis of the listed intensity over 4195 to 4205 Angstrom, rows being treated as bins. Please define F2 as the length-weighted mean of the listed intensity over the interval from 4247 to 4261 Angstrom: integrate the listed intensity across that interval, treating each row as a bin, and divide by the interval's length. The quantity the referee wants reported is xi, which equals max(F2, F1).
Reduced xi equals 220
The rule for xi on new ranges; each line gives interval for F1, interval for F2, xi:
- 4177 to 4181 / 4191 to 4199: 82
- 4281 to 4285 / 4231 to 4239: 96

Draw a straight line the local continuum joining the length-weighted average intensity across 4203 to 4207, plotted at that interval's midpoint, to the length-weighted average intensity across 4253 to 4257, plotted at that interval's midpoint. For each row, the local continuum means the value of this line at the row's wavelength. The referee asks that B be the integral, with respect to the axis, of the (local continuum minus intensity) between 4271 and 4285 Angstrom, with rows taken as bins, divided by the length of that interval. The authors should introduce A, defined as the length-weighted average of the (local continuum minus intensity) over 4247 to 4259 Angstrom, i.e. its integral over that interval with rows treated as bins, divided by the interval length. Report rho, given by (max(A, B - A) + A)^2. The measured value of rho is 12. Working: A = 0.9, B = 3.5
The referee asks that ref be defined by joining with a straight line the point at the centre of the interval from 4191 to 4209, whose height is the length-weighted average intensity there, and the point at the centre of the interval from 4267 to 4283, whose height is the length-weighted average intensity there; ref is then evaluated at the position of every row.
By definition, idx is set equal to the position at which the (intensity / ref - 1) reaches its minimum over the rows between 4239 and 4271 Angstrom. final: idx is 4240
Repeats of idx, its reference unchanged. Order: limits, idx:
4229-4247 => 4240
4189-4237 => 4226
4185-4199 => 4188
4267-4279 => 4272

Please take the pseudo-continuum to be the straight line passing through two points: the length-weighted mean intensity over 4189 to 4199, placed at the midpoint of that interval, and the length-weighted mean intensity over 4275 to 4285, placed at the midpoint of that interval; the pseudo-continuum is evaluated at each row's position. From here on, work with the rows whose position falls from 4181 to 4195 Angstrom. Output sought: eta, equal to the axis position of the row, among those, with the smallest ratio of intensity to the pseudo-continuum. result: 4188 Angstrom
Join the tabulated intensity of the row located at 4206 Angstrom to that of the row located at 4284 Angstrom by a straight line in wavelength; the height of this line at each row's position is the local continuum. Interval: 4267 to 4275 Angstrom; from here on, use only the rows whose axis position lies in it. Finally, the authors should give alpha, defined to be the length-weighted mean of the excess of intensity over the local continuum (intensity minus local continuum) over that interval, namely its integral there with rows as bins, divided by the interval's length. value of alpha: -2.36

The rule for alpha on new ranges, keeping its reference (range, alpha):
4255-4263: 0.15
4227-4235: 0.68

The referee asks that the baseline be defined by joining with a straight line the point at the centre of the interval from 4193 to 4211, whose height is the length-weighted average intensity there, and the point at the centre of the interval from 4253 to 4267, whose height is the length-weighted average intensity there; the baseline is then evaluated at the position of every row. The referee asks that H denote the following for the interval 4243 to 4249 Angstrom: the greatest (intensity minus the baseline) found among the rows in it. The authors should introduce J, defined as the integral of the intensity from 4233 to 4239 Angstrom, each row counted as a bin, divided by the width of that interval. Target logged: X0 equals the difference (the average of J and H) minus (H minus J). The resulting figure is 36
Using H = 0.6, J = 24.0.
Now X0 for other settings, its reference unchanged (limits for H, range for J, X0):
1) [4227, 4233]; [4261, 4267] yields 39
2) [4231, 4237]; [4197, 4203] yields 31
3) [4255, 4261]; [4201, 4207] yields 32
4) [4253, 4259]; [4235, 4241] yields 34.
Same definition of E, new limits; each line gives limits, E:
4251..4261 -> 242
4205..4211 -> 145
